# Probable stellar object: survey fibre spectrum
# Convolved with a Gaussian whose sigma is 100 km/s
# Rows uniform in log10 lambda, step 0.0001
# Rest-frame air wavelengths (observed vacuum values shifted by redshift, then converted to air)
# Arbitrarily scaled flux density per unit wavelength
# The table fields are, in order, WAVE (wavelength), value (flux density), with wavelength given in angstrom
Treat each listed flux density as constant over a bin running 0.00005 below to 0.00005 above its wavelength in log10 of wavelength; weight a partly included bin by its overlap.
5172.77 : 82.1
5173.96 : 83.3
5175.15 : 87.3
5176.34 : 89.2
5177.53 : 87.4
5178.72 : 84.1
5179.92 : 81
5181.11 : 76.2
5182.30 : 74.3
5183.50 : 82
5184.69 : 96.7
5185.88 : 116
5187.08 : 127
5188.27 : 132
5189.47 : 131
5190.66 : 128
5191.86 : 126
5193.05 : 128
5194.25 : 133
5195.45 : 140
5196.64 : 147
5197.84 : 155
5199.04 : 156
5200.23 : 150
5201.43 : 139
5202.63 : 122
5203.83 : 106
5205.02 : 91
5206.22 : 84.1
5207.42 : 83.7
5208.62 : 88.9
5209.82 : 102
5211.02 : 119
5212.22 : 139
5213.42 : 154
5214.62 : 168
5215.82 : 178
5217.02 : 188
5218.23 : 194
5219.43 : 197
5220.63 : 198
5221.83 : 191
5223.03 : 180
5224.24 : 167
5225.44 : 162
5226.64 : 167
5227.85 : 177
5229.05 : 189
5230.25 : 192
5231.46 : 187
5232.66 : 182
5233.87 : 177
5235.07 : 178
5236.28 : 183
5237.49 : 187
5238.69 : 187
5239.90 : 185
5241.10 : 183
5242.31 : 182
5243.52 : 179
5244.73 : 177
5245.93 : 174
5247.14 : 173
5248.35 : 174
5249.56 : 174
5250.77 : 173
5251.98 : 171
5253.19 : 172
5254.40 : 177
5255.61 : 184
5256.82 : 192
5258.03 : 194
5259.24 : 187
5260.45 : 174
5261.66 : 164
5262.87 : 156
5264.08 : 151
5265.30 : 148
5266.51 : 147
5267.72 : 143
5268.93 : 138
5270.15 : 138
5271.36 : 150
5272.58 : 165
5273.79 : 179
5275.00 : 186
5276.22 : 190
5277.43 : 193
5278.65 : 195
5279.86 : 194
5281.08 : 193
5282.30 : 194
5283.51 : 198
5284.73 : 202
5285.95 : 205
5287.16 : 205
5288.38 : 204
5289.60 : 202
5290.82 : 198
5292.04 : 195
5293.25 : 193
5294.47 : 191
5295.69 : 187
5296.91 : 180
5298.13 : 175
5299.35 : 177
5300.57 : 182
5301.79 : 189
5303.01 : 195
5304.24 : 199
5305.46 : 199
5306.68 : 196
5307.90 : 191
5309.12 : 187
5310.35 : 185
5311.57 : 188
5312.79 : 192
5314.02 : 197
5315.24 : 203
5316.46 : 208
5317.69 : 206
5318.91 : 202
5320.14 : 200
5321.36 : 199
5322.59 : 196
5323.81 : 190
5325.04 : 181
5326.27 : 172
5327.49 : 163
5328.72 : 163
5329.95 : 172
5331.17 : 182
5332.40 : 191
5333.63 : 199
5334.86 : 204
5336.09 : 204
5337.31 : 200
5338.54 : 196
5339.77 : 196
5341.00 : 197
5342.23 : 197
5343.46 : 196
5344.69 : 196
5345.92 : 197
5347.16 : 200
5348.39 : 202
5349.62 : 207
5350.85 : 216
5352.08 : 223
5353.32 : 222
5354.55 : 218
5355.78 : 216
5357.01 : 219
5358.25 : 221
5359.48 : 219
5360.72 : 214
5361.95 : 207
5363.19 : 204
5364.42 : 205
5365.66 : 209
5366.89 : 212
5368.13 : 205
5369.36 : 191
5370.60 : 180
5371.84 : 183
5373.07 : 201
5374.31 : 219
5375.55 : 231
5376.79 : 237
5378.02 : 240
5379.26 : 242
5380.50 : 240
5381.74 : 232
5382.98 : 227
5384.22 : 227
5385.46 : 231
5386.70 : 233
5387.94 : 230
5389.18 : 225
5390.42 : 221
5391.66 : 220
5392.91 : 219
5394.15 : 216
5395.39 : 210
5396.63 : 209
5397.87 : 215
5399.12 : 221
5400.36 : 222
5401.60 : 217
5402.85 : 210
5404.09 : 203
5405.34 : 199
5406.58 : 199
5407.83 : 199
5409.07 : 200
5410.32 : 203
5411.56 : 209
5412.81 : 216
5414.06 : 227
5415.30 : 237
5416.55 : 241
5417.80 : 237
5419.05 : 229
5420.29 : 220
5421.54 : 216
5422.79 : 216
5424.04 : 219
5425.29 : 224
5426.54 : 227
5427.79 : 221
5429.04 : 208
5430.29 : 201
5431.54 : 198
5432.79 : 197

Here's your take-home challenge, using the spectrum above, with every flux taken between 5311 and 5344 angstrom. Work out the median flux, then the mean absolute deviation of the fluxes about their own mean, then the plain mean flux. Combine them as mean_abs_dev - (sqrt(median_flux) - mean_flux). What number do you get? 188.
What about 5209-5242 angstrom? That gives 177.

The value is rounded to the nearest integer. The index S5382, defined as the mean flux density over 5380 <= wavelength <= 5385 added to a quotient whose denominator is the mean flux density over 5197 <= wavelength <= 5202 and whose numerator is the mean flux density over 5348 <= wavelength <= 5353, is 233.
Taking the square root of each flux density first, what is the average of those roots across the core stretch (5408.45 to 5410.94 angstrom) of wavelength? 14.2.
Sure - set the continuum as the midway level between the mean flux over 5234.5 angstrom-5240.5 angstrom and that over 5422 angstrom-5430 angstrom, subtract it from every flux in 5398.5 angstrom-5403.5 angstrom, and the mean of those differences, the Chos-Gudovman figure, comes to 16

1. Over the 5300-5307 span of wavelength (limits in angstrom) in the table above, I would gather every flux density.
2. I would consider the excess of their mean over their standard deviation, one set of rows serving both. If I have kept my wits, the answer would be 187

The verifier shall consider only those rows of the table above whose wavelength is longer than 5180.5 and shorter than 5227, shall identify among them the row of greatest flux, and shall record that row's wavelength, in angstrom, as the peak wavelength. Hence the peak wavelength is 5220.63 angstrom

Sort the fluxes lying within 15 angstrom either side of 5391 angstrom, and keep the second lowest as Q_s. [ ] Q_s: 203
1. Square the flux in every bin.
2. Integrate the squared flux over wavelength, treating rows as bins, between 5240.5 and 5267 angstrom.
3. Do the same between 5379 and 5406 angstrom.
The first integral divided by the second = 0.60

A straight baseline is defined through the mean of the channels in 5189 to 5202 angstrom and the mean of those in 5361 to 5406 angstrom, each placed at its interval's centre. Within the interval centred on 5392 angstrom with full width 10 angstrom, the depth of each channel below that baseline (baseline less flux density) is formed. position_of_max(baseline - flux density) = 5396.63 angstrom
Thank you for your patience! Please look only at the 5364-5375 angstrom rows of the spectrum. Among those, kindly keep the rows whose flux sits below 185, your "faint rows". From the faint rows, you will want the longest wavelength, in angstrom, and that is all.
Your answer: 5371.84 angstrom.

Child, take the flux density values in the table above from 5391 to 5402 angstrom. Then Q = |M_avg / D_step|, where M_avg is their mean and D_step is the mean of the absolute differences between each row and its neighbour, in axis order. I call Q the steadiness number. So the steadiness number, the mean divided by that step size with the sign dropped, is 60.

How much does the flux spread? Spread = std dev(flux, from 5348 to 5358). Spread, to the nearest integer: 7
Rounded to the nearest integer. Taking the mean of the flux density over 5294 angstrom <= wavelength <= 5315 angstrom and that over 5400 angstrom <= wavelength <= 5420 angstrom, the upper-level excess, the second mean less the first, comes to 27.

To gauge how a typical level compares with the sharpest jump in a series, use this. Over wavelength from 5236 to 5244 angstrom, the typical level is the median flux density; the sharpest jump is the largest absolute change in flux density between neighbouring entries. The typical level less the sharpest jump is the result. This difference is 179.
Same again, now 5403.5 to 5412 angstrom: 194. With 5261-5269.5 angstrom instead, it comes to 140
